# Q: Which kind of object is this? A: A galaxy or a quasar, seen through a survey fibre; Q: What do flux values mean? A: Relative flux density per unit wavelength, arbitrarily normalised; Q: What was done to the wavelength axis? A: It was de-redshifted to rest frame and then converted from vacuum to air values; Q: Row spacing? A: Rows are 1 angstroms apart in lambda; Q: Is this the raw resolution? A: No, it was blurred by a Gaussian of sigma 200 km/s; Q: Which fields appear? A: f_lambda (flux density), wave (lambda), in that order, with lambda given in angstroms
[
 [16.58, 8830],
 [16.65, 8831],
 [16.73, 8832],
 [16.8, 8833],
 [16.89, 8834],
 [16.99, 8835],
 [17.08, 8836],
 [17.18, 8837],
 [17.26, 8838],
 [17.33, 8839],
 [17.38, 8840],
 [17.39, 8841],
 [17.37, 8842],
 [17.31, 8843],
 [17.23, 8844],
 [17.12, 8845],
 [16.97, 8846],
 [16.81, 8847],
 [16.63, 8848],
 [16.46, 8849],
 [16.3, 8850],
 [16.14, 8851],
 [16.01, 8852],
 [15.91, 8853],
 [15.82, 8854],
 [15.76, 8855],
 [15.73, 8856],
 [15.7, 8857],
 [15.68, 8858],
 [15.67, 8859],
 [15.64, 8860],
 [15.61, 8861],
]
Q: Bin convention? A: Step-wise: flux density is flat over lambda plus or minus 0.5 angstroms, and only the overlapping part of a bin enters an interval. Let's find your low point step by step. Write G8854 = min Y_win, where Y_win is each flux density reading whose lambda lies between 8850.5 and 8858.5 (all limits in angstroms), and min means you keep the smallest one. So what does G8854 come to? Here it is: 15.68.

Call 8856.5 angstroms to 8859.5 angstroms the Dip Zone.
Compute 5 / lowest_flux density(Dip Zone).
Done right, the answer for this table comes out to 0.319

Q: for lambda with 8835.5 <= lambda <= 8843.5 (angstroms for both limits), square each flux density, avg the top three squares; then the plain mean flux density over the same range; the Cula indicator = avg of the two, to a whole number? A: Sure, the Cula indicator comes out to 160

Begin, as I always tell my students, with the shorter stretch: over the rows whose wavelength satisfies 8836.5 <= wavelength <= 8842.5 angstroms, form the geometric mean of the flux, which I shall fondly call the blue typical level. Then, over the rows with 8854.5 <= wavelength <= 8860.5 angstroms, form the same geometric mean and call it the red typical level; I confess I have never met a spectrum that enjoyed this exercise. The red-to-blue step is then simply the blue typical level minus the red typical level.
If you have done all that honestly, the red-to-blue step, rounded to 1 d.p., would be 1.6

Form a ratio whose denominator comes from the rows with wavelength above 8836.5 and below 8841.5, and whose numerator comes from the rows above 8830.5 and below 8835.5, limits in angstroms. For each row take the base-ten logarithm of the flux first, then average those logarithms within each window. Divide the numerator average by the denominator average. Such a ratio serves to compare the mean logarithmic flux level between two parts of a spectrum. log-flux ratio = 0.99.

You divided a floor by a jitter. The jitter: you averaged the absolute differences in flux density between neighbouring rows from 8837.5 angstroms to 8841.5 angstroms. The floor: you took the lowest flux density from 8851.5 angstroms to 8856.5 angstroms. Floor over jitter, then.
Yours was 363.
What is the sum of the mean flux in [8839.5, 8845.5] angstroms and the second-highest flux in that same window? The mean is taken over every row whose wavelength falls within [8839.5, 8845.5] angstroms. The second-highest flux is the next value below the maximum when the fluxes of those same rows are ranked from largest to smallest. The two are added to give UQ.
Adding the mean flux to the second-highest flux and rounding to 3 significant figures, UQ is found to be 34.7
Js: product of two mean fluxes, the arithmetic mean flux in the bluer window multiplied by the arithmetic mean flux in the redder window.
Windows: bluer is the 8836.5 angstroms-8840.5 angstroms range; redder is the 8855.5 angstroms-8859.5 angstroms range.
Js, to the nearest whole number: 271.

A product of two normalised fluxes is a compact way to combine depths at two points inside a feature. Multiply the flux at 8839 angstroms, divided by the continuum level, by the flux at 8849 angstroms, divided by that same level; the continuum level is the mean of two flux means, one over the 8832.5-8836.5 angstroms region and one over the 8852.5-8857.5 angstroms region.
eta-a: 1.07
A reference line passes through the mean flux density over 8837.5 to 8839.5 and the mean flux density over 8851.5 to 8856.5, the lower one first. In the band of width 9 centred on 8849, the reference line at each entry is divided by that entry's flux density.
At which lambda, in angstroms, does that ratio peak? 8853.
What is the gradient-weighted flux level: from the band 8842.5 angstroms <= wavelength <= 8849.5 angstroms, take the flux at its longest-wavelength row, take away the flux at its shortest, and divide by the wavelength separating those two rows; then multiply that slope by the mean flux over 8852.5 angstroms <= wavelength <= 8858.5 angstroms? -2.2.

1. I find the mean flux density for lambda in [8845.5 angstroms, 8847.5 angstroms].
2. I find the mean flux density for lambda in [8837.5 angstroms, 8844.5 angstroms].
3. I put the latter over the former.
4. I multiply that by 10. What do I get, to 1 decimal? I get 10.3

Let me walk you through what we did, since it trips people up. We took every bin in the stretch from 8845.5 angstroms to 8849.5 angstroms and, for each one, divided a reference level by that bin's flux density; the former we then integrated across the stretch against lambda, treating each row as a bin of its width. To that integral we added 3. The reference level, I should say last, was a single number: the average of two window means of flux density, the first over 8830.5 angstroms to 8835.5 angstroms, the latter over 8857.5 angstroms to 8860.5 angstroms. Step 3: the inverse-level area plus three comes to 6.89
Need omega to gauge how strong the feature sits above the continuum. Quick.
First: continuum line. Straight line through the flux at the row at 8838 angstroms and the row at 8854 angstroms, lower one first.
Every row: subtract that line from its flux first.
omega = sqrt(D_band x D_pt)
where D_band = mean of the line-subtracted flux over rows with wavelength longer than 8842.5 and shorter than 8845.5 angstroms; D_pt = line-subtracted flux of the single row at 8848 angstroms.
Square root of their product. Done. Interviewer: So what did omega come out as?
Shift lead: 0.37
